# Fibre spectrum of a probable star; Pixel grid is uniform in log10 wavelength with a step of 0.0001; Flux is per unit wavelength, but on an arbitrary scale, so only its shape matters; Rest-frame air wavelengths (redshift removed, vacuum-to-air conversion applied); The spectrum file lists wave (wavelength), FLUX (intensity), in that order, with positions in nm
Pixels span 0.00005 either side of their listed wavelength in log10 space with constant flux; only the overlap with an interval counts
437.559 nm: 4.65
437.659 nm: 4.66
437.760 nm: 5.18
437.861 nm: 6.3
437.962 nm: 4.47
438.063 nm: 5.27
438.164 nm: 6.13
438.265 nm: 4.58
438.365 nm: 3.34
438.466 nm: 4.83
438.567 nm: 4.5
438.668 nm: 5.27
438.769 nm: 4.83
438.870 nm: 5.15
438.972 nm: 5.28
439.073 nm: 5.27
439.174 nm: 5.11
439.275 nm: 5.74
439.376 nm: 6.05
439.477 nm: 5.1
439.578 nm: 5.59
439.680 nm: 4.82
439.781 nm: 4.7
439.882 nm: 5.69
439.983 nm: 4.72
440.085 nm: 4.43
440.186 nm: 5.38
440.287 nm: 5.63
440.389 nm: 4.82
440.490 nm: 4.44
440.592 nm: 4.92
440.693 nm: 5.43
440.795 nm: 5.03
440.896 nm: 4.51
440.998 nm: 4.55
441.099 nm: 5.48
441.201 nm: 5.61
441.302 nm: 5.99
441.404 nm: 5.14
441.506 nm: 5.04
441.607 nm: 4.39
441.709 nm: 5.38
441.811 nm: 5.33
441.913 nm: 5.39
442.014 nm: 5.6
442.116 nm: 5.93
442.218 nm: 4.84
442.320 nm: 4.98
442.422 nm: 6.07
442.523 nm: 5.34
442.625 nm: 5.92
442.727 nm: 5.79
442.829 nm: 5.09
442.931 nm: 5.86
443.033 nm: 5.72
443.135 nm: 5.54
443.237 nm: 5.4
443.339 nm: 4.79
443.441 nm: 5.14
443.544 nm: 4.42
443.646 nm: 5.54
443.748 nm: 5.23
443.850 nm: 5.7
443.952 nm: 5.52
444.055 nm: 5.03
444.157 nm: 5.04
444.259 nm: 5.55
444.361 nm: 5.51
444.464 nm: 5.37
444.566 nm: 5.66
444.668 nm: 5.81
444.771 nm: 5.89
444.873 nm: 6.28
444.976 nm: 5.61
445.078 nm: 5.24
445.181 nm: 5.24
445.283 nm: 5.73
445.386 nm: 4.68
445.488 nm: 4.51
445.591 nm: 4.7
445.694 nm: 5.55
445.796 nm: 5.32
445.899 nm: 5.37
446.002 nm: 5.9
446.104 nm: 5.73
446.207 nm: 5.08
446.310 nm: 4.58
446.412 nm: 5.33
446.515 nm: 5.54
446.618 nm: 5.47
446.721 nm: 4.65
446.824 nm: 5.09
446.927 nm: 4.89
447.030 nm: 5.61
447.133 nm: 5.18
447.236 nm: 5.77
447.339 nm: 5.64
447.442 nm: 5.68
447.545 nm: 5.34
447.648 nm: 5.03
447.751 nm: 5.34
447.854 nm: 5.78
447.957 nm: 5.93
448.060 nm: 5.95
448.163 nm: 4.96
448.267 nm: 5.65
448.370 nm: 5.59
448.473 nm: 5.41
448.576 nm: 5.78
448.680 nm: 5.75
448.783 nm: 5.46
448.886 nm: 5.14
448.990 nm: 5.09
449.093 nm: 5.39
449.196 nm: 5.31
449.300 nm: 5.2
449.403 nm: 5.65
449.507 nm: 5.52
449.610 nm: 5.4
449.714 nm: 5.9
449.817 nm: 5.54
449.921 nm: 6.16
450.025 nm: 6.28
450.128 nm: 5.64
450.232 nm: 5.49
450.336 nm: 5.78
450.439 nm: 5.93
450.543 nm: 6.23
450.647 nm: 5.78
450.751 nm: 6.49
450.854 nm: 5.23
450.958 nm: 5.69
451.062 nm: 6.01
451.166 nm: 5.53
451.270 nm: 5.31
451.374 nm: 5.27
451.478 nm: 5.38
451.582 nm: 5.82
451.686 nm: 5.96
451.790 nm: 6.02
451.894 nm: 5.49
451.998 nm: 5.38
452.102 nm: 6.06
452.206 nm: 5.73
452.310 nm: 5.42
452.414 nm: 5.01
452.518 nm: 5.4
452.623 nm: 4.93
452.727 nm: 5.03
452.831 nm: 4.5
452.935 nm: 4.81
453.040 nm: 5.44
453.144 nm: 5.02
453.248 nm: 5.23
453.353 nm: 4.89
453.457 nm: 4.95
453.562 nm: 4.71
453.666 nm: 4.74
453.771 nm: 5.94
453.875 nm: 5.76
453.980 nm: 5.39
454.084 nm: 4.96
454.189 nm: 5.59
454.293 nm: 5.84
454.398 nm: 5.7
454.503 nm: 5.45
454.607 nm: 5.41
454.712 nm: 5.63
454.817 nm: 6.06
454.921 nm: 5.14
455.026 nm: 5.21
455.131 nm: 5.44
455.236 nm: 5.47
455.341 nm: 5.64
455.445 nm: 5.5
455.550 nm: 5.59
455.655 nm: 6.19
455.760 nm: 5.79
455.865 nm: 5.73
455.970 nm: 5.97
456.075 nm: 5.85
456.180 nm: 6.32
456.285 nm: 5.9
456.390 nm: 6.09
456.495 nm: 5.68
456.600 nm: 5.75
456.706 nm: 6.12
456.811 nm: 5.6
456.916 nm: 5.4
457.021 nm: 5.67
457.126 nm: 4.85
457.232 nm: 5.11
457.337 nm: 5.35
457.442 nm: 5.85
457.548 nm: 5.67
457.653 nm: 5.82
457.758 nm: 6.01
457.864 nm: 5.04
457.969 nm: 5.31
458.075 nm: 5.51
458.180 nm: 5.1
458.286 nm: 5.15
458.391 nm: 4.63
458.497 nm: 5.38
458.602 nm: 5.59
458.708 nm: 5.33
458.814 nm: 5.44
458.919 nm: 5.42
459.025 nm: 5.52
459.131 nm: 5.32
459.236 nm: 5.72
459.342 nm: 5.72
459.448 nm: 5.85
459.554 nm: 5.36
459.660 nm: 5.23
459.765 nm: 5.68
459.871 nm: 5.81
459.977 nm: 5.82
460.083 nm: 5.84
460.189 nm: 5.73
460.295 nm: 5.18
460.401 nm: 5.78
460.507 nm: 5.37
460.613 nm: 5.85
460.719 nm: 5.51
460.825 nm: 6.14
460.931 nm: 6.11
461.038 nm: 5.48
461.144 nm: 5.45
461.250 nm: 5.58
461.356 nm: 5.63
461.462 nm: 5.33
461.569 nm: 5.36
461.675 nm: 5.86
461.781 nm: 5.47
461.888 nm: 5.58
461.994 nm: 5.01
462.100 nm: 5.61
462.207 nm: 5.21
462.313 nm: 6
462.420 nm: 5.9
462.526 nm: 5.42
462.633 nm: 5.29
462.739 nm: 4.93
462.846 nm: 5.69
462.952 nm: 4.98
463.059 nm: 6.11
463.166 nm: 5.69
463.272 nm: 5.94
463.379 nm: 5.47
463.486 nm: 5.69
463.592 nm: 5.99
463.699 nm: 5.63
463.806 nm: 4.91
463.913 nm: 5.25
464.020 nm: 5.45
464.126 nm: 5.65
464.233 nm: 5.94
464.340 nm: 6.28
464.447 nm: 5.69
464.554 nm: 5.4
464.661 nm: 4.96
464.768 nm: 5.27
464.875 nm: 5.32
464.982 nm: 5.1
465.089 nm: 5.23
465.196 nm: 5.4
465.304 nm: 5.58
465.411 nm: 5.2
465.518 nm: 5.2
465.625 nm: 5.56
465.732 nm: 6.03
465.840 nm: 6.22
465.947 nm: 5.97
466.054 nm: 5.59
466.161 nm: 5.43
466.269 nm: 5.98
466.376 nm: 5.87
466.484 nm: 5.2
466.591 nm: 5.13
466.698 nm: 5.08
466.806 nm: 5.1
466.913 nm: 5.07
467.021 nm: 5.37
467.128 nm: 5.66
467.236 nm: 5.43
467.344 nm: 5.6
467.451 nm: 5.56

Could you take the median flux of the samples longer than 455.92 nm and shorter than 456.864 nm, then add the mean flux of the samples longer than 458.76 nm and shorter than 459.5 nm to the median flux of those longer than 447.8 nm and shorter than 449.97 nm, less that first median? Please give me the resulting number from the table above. 5.2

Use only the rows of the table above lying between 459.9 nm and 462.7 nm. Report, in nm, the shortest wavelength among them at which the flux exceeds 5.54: 459.977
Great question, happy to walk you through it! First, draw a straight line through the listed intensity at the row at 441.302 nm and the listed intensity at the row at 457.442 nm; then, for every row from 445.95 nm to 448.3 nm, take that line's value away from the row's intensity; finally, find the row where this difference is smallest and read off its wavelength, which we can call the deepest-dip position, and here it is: 446.310 nm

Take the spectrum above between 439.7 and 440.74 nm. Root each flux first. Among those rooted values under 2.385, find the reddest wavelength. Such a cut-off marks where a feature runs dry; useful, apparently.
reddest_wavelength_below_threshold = 440.693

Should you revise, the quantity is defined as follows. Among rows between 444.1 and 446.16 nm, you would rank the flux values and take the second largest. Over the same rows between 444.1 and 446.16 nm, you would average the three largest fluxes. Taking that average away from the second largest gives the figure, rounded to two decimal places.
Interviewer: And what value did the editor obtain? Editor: -0.12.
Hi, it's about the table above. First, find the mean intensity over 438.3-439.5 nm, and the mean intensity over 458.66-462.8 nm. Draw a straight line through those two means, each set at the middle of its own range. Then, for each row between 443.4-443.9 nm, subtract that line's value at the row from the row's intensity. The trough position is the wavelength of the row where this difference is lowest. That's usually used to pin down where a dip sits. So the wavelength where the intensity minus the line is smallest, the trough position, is 443.544 nm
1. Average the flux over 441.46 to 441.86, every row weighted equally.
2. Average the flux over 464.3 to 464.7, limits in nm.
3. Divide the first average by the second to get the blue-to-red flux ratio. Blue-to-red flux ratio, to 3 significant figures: 0.902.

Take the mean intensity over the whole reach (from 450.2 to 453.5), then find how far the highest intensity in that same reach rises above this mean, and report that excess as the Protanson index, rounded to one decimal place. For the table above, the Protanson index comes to 1.0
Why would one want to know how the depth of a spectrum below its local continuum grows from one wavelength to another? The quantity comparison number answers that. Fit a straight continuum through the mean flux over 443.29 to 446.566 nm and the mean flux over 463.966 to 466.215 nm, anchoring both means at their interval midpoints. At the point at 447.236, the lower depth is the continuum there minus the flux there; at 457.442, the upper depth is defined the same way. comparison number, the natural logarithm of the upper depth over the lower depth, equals -0.1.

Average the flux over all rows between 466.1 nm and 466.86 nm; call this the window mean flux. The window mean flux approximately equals 5.40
